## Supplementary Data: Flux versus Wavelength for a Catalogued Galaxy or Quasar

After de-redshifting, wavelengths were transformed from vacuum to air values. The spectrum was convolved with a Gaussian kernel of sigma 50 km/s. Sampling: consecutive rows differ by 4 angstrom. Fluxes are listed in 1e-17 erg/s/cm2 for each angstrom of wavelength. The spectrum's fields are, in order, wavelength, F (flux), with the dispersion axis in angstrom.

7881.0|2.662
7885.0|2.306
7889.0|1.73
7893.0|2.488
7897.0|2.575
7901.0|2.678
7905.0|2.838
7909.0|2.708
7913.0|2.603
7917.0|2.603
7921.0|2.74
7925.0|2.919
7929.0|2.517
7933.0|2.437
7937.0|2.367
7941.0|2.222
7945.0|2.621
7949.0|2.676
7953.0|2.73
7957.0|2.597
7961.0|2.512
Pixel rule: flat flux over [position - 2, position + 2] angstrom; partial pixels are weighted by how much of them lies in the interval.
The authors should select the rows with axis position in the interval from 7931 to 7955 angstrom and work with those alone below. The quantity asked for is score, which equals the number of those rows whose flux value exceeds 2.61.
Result 3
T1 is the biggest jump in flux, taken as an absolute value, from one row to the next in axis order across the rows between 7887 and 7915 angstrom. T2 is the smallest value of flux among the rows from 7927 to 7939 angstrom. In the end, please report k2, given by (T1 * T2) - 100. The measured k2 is -98.2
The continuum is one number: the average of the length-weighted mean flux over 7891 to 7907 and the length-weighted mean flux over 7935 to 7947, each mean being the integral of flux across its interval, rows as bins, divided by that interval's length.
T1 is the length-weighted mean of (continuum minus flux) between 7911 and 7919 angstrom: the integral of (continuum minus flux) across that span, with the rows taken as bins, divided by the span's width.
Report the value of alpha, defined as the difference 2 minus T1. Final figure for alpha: 2.08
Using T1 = -0.08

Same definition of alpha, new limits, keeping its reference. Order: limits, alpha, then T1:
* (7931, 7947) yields 1.89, 0.11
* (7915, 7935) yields 2.12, -0.12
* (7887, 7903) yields 1.84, 0.16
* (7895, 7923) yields 2.15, -0.15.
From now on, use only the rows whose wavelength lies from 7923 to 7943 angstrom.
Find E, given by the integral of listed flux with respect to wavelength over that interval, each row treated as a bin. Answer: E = 49.8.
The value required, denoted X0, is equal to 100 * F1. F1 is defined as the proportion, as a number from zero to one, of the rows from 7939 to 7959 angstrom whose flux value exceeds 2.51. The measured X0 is 80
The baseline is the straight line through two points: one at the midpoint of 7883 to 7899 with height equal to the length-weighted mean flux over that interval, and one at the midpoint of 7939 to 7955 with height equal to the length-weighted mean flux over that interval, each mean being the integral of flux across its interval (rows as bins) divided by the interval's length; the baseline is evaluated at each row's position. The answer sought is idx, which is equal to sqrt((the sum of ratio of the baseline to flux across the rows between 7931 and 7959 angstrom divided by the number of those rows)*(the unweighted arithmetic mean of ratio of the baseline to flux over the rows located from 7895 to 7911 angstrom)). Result 0.94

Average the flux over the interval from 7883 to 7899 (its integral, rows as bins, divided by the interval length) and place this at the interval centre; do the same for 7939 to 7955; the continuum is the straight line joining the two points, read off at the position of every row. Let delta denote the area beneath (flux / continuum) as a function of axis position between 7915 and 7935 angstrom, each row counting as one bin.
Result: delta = 21.6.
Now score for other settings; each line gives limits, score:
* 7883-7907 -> 2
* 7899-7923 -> 4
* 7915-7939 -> 2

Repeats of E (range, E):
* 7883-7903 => 47.1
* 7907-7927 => 54.3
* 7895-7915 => 53.6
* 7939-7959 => 51.4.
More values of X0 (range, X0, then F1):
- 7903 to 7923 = 100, 1.0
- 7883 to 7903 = 40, 0.4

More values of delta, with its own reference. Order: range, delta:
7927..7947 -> 19.4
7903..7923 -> 22.6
